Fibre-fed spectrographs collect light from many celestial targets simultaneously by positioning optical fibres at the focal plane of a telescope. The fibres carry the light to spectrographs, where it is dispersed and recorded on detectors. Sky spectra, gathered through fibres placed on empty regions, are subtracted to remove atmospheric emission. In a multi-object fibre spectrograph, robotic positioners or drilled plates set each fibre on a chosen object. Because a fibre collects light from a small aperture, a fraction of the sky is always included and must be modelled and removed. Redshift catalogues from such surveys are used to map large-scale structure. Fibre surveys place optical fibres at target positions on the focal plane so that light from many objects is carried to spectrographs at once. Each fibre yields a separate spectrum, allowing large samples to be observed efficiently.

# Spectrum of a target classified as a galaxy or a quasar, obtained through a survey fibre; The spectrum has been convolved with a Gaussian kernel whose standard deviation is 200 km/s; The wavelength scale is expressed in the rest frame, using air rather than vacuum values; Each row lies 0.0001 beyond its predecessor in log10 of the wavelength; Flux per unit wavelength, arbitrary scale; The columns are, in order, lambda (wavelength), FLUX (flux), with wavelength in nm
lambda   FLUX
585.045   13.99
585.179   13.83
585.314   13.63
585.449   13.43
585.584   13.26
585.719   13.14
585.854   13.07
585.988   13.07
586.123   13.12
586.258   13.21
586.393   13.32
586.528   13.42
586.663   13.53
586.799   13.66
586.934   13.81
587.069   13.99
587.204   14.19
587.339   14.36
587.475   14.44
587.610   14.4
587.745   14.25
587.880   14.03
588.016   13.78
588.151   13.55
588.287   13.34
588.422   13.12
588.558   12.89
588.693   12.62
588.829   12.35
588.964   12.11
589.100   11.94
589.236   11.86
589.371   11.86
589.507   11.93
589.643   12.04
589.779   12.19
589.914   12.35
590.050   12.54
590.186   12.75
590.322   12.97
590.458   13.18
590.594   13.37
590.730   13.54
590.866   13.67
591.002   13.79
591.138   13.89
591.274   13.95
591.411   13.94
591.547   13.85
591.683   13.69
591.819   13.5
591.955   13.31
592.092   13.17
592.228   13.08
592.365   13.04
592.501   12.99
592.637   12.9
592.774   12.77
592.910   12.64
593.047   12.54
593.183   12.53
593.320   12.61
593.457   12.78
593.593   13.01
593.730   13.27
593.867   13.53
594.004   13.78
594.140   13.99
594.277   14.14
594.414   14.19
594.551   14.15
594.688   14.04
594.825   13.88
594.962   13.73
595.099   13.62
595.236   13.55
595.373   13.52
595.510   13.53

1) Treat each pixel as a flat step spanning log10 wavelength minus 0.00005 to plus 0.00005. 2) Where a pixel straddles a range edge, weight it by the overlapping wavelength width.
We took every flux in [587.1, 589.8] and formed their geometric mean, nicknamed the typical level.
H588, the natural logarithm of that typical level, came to 2.57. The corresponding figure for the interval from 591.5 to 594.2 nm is 2.58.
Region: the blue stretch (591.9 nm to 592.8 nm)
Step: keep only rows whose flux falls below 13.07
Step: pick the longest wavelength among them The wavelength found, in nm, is 592.774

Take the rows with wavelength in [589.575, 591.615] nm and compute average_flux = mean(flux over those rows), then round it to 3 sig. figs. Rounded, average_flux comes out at 13.2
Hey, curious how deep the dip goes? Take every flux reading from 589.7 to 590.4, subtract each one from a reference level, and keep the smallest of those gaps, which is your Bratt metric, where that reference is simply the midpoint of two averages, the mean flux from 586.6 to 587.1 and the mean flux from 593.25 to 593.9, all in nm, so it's 0.4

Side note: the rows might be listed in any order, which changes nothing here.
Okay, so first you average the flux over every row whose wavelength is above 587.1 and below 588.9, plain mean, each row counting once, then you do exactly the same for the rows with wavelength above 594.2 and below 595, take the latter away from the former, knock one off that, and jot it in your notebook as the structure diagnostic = -1.4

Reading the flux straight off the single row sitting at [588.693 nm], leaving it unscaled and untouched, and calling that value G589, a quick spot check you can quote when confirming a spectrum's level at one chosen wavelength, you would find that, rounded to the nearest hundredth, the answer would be 12.62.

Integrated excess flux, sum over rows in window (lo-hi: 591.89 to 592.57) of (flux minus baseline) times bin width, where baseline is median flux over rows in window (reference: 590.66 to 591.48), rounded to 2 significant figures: -0.49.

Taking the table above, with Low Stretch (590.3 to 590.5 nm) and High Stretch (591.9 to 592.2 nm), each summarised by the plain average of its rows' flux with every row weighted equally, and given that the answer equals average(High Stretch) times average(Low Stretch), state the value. 173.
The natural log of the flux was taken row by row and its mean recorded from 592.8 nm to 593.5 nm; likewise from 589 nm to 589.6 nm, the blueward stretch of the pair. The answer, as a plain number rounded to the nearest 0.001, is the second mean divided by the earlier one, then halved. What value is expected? 0.488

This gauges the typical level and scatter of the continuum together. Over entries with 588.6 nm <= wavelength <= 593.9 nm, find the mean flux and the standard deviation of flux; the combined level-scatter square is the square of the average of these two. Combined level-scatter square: 46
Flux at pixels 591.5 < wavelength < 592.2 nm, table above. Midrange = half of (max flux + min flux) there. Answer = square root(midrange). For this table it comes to 3.68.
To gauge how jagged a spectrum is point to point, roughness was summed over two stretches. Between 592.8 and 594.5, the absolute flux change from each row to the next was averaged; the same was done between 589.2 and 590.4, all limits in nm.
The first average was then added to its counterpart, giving 0.30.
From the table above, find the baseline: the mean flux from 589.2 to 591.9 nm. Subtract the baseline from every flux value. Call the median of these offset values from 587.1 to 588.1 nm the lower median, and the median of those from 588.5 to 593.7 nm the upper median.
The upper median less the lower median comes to -1.4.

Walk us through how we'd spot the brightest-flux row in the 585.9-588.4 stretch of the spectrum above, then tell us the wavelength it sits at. 587.475 nm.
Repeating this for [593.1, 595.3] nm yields 594.414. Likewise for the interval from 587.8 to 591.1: 587.880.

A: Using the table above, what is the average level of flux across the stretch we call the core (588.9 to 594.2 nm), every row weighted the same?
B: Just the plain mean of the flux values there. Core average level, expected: 13.00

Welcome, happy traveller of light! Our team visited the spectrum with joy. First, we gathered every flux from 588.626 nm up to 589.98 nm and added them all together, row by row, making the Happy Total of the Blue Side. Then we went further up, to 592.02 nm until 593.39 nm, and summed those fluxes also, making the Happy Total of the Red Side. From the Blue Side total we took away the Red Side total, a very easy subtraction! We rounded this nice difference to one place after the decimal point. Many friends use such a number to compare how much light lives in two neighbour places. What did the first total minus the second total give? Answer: -7.0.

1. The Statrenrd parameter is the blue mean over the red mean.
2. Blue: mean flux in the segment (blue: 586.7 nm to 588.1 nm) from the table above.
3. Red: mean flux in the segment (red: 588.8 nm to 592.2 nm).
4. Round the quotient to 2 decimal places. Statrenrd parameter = 1.09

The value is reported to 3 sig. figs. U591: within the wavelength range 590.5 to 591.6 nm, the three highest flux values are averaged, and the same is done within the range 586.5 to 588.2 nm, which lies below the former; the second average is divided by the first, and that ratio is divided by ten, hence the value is 0.103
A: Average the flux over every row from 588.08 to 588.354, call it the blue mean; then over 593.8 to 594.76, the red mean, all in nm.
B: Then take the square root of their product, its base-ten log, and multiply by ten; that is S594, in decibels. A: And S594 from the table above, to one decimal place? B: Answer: 11.4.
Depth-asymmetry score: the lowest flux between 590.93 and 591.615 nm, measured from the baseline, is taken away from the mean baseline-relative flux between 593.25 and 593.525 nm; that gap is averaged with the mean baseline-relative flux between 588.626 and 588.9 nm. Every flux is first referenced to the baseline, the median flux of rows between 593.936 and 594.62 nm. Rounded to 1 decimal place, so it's -1.4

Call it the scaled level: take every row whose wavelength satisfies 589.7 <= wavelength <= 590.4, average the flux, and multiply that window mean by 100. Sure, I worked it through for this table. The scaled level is 1256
